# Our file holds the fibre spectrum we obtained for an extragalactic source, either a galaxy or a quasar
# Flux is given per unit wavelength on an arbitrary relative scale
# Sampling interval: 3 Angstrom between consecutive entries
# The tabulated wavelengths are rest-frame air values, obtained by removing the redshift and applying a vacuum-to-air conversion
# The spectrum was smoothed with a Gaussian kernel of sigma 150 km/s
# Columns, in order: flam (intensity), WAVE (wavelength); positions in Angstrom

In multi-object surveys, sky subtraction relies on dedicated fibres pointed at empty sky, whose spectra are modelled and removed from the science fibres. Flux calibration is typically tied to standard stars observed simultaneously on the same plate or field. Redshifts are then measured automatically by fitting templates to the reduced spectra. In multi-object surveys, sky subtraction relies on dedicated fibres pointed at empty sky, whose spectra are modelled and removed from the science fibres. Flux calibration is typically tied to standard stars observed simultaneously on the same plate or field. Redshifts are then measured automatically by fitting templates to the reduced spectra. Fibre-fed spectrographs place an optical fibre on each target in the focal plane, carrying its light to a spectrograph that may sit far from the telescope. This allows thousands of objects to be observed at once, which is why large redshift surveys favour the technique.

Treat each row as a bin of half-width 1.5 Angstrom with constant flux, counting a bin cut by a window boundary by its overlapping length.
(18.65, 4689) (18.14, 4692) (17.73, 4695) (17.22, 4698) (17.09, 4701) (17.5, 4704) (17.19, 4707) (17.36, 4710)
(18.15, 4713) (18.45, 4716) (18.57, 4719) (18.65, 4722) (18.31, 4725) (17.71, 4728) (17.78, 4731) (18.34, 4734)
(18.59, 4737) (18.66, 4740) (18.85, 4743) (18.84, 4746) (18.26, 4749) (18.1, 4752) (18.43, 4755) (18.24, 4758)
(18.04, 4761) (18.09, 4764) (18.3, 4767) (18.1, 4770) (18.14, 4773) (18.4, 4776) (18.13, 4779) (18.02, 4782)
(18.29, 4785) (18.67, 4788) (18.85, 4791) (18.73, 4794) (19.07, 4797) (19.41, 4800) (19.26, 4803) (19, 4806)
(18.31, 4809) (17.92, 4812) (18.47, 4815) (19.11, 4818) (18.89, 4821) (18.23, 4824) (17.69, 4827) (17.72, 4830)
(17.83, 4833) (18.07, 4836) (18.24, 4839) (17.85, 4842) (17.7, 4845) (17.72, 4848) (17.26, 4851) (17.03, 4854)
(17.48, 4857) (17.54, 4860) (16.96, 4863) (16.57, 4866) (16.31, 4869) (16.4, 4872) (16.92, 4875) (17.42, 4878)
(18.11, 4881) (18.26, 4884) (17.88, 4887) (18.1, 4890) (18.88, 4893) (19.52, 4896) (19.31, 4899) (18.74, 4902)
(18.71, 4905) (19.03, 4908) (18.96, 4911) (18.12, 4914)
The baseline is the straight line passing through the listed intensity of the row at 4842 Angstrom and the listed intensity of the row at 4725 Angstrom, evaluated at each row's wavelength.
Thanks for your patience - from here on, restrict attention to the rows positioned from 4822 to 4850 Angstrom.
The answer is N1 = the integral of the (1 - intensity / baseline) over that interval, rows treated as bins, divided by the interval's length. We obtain -0.002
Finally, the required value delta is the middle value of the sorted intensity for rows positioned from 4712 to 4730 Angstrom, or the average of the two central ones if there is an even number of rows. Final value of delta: 18.4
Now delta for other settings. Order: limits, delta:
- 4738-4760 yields 18.4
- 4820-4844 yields 18.0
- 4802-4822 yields 18.9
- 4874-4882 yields 17.4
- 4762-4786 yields 18.1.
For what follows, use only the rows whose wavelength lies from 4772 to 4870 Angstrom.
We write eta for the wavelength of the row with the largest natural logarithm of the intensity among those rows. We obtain 4800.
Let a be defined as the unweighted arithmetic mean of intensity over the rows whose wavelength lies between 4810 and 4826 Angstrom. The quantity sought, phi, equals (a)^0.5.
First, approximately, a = 18.5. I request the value 4.30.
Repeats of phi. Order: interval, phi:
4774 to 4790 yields 4.28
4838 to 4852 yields 4.21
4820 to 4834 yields 4.25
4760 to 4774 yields 4.26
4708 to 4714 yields 4.21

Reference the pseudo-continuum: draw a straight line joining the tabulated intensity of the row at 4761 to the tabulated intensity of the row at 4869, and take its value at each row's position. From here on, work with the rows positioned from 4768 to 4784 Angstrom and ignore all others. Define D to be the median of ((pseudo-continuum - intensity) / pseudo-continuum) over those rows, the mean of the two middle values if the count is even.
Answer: -0.02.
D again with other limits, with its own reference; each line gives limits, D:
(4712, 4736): 0.02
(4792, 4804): -0.10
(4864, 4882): -0.03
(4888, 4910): -0.19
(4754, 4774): -0.01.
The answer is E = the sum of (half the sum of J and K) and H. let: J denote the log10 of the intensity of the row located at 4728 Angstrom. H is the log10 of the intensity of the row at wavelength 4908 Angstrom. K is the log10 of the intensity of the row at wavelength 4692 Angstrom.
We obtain 2.53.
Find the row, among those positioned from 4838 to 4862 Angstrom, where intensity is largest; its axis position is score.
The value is 4839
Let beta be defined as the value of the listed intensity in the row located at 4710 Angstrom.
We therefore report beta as 17.36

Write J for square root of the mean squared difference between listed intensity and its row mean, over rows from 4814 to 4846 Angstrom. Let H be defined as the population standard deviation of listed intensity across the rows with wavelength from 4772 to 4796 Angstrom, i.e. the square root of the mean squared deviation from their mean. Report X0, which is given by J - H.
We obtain 0.17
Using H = 0.29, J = 0.47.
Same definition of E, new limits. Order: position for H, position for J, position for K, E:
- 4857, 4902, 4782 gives 2.51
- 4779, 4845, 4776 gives 2.51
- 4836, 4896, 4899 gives 2.55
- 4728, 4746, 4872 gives 2.49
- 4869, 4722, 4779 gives 2.48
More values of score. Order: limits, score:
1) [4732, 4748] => 4743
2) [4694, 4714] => 4713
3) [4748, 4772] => 4755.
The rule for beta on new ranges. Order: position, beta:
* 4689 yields 18.65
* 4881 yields 18.11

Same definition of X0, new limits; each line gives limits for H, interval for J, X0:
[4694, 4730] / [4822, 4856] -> -0.20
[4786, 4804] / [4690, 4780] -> 0.20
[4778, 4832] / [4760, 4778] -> -0.39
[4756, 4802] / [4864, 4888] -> 0.33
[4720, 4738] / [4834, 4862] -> -0.01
